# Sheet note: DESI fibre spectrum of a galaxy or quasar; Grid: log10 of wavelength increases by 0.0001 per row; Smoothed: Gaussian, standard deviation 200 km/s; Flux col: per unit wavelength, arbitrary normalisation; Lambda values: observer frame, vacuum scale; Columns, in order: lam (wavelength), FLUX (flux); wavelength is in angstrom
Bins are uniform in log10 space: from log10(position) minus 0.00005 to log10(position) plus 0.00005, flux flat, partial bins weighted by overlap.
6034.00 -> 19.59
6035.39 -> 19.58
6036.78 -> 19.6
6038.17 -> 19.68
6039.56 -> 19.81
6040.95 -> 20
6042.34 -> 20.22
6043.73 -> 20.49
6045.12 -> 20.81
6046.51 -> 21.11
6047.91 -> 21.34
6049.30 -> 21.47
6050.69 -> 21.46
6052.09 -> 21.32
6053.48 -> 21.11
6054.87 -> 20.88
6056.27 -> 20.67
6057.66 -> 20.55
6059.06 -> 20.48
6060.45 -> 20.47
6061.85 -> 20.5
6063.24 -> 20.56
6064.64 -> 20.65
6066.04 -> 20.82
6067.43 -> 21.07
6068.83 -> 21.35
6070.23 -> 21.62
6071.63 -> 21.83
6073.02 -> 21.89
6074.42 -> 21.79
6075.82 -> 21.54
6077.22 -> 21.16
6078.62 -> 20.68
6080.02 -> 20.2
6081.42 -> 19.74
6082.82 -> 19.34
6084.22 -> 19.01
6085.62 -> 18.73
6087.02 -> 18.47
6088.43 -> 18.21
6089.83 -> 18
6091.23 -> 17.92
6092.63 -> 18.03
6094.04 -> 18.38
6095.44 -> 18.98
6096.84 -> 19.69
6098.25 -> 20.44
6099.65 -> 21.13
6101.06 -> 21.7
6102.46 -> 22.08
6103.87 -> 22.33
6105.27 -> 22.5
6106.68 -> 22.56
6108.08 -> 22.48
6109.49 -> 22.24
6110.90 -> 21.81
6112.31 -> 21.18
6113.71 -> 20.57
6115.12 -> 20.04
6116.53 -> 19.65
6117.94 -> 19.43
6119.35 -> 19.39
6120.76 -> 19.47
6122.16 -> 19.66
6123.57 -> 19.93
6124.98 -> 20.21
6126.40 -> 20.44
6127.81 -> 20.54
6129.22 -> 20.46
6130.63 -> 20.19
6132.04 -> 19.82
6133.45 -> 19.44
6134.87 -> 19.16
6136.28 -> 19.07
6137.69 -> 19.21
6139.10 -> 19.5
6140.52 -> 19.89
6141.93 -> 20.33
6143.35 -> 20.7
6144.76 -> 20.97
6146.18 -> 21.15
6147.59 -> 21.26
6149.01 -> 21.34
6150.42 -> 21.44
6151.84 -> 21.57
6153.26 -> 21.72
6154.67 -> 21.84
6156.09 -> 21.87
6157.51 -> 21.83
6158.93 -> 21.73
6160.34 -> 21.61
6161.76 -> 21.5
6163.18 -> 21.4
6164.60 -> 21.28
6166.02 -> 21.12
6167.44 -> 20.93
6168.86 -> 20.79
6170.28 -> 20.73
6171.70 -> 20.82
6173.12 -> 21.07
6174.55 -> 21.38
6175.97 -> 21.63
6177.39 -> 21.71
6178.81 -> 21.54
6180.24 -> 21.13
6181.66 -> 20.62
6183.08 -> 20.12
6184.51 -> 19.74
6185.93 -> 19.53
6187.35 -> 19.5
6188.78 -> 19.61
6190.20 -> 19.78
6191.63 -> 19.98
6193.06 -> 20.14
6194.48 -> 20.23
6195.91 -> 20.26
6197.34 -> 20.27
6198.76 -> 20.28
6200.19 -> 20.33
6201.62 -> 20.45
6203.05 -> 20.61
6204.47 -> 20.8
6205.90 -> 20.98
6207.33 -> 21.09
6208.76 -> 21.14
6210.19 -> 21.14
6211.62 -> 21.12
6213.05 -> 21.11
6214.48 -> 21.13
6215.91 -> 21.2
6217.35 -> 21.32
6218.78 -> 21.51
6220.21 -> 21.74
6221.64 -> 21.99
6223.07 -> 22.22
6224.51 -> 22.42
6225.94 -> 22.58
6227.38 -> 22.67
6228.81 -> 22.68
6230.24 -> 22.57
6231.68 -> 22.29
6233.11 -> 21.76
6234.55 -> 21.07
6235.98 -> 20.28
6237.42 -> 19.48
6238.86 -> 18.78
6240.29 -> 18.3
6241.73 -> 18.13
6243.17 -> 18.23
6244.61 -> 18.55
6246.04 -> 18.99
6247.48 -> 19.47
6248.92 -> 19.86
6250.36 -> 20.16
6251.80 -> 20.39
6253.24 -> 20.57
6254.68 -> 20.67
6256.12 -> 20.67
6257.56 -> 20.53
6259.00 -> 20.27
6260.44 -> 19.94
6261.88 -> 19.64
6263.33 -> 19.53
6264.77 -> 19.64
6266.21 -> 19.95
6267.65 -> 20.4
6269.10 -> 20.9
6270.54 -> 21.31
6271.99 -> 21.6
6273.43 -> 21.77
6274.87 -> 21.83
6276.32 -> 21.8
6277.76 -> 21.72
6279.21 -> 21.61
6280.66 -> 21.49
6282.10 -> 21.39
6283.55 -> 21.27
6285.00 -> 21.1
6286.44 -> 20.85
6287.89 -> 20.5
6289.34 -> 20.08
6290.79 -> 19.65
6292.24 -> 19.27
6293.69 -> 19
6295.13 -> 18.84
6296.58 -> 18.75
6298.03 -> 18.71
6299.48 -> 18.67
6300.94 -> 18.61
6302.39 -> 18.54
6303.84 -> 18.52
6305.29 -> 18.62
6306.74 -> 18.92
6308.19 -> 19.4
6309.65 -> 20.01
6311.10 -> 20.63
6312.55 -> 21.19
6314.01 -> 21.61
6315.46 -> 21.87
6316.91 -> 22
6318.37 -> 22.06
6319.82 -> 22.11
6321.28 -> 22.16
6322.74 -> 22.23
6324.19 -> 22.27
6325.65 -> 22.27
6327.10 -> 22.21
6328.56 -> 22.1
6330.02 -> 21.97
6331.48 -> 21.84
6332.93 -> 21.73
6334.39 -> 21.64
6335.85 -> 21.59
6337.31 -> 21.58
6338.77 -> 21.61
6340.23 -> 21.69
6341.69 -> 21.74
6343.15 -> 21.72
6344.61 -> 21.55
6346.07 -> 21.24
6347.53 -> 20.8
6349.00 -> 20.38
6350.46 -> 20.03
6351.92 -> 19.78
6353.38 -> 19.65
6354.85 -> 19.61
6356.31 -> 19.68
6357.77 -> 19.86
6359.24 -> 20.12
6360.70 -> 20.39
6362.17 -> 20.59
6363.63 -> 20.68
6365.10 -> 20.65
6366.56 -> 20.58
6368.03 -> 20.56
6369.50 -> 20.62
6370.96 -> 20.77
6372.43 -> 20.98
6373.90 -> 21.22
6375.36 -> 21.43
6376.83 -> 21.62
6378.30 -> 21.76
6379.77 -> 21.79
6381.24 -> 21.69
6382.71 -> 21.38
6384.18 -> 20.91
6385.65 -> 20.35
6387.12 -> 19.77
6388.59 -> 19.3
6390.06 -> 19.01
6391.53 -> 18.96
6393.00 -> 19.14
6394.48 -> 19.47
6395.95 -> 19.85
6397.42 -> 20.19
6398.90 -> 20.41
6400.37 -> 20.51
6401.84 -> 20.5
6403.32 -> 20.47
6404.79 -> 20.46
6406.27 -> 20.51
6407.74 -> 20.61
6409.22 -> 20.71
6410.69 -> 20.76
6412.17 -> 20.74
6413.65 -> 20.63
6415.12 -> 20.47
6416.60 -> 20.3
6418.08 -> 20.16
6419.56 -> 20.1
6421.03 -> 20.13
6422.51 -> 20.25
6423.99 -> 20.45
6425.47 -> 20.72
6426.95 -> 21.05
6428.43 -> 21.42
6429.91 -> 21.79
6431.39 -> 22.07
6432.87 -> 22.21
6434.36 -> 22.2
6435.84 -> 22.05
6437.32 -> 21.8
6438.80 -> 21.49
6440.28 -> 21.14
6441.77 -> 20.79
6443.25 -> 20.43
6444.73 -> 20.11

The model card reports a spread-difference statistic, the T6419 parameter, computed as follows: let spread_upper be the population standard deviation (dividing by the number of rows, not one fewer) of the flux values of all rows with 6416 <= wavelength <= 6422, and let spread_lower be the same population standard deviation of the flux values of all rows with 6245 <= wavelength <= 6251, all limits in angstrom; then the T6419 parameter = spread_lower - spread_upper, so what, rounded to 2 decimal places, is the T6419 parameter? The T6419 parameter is 0.36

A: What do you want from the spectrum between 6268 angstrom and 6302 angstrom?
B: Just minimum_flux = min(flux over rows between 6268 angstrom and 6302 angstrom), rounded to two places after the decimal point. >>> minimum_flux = 18.61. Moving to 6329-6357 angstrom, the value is 19.61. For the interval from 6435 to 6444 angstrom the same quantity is 20.43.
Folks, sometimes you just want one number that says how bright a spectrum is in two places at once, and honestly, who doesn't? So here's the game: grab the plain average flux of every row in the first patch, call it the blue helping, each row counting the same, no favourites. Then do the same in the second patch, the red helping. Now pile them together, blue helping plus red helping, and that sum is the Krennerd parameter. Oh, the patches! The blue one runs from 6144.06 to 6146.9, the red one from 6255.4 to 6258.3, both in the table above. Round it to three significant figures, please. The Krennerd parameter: 41.7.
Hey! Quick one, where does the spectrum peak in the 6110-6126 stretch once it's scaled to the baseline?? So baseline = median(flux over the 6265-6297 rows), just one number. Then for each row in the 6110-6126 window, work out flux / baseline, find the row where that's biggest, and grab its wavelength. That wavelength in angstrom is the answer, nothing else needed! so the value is 6110.90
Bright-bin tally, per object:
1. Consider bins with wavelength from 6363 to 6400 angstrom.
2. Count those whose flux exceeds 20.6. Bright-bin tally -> 13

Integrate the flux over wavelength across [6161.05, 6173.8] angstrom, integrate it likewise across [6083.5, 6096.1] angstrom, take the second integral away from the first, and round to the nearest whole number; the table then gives 37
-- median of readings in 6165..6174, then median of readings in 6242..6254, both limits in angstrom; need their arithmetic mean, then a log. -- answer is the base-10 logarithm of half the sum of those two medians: 1.307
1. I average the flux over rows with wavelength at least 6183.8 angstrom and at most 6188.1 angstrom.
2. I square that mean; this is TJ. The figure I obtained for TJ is 384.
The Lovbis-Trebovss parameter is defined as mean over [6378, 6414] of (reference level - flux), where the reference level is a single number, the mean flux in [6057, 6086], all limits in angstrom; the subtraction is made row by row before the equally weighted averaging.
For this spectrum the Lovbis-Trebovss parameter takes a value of 0.3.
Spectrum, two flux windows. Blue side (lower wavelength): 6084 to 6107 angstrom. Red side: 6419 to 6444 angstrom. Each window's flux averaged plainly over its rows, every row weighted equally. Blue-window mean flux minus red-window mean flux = -1.3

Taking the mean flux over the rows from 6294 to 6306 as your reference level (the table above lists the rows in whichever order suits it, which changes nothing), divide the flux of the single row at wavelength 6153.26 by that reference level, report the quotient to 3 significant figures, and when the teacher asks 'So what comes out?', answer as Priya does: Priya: 1.16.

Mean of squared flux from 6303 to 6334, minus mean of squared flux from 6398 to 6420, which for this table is 32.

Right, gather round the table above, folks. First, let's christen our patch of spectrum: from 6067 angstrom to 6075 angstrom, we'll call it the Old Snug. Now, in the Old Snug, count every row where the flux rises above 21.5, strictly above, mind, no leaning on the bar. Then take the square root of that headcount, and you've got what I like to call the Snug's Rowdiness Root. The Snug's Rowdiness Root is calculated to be 2.0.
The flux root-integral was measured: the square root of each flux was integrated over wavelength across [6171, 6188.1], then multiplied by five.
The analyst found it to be 389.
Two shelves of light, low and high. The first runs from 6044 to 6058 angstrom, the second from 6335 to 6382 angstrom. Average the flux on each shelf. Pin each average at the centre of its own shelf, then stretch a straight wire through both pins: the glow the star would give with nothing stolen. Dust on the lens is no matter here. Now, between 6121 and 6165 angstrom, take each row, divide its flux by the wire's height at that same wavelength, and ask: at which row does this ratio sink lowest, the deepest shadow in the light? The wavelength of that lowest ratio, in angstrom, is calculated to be 6136.28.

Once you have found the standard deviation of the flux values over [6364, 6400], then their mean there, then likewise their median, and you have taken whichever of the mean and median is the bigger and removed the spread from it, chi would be 19.7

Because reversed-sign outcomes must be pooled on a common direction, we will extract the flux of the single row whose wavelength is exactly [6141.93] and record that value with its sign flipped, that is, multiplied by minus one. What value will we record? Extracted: -20.3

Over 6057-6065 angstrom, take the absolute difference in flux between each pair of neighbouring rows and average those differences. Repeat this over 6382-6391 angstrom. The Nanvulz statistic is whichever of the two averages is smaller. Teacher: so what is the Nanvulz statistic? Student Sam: 0.05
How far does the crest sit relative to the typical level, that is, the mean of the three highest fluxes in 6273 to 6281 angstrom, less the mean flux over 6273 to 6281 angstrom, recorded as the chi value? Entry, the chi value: 0.10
